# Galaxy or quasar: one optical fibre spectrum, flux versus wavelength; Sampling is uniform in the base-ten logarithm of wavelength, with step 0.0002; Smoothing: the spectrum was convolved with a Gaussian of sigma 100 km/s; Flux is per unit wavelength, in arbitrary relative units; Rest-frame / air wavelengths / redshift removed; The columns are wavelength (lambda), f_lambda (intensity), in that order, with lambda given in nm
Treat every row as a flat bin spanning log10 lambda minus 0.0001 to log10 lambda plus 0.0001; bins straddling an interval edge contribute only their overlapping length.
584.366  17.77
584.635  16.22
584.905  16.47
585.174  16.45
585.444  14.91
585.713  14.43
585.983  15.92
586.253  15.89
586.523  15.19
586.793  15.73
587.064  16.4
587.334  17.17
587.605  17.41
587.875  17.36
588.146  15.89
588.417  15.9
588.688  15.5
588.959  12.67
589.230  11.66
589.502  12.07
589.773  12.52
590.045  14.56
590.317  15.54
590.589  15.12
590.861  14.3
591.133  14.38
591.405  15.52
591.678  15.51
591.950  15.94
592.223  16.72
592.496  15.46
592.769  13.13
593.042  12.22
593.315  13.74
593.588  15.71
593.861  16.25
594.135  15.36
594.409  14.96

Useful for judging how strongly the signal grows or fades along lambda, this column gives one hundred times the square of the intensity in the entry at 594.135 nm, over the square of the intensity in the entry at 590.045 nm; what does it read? 111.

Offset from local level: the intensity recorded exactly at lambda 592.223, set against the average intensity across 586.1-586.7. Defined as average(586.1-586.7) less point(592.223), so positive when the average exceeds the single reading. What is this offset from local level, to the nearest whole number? -1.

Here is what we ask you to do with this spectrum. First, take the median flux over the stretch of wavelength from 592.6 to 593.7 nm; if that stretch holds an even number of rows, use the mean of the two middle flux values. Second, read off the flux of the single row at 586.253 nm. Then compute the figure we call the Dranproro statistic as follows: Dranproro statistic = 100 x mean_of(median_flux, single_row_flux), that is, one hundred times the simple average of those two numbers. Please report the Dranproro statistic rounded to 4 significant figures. 1466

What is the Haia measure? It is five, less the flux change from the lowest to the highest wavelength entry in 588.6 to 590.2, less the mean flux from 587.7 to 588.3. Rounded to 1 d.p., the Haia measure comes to -10.7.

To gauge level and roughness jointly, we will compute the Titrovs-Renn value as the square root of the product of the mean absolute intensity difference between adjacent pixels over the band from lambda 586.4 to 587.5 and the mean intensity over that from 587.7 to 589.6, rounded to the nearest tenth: 3.1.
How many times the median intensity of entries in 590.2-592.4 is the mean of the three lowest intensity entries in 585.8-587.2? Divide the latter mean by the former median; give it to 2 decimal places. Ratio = 1.01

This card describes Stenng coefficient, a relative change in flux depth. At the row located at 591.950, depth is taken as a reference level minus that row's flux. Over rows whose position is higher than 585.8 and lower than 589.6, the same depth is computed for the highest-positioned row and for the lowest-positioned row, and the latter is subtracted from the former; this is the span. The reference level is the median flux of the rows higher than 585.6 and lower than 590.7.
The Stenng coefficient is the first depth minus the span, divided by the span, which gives -1.10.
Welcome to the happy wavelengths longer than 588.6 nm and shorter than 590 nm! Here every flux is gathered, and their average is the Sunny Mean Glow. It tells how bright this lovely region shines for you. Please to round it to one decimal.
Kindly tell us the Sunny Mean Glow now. 12.9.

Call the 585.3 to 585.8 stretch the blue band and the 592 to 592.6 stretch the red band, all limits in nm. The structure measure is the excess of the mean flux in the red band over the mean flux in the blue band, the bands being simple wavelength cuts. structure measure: 1.4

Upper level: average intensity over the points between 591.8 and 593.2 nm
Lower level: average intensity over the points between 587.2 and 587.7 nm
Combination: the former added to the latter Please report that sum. 32.0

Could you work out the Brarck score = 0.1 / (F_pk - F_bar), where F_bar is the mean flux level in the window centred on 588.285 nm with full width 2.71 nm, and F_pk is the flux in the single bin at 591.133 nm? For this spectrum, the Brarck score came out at -0.12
